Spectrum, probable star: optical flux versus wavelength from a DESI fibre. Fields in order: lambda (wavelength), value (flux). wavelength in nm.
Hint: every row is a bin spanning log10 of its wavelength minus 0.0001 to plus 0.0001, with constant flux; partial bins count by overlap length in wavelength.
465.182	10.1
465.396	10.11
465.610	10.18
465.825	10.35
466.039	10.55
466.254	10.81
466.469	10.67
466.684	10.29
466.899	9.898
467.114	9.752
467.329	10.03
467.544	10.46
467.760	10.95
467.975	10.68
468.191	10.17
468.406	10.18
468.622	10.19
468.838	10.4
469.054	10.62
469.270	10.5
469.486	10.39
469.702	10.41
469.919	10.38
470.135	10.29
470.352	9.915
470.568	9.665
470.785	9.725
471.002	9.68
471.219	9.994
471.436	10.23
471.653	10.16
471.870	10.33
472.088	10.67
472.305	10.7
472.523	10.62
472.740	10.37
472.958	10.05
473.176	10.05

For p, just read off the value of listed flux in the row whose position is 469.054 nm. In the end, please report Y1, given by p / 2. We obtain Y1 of 5.31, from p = 10.62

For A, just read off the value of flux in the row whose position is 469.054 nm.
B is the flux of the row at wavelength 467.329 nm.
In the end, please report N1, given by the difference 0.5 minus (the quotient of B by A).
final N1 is -0.44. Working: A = 10.62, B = 10.03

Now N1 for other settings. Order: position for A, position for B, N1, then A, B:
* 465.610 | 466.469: -0.55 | 10.18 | 10.67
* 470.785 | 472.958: -0.53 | 9.725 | 10.05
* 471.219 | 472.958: -0.51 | 9.994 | 10.05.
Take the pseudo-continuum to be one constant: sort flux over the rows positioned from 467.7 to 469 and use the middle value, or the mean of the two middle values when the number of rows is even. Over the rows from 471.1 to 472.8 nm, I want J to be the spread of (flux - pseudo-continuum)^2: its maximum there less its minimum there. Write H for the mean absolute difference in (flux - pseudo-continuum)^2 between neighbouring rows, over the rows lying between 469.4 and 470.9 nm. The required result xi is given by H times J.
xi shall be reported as 0.013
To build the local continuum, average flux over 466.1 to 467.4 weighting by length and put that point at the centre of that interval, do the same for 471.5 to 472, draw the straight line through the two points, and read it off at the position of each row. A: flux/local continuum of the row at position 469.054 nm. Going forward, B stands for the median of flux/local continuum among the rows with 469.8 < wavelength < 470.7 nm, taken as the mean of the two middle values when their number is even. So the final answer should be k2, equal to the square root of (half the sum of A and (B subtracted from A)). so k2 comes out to 0.737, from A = 1.04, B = 0.99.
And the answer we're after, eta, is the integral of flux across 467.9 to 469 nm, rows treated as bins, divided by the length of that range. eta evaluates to 10.3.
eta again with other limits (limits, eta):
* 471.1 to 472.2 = 10.3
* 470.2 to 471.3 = 9.8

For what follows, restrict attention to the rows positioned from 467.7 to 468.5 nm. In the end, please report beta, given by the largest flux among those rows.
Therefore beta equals 10.95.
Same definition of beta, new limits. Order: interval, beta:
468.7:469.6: 10.62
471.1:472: 10.33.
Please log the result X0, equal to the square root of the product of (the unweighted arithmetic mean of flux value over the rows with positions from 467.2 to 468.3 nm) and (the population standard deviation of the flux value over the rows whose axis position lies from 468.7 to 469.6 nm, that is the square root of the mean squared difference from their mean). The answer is 0.99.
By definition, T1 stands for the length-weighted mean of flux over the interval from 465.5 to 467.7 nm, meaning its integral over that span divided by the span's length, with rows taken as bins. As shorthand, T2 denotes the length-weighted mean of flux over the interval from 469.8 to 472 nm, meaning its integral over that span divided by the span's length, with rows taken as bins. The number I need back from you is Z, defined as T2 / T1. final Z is 0.97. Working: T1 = 10.3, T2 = 10.0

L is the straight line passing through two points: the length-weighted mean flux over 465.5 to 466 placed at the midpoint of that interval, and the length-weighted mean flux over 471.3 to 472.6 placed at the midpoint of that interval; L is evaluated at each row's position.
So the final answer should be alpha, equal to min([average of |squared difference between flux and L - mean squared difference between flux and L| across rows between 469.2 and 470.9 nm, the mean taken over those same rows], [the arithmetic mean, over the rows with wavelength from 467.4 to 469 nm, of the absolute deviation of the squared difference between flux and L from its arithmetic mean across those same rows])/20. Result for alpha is 0.0042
